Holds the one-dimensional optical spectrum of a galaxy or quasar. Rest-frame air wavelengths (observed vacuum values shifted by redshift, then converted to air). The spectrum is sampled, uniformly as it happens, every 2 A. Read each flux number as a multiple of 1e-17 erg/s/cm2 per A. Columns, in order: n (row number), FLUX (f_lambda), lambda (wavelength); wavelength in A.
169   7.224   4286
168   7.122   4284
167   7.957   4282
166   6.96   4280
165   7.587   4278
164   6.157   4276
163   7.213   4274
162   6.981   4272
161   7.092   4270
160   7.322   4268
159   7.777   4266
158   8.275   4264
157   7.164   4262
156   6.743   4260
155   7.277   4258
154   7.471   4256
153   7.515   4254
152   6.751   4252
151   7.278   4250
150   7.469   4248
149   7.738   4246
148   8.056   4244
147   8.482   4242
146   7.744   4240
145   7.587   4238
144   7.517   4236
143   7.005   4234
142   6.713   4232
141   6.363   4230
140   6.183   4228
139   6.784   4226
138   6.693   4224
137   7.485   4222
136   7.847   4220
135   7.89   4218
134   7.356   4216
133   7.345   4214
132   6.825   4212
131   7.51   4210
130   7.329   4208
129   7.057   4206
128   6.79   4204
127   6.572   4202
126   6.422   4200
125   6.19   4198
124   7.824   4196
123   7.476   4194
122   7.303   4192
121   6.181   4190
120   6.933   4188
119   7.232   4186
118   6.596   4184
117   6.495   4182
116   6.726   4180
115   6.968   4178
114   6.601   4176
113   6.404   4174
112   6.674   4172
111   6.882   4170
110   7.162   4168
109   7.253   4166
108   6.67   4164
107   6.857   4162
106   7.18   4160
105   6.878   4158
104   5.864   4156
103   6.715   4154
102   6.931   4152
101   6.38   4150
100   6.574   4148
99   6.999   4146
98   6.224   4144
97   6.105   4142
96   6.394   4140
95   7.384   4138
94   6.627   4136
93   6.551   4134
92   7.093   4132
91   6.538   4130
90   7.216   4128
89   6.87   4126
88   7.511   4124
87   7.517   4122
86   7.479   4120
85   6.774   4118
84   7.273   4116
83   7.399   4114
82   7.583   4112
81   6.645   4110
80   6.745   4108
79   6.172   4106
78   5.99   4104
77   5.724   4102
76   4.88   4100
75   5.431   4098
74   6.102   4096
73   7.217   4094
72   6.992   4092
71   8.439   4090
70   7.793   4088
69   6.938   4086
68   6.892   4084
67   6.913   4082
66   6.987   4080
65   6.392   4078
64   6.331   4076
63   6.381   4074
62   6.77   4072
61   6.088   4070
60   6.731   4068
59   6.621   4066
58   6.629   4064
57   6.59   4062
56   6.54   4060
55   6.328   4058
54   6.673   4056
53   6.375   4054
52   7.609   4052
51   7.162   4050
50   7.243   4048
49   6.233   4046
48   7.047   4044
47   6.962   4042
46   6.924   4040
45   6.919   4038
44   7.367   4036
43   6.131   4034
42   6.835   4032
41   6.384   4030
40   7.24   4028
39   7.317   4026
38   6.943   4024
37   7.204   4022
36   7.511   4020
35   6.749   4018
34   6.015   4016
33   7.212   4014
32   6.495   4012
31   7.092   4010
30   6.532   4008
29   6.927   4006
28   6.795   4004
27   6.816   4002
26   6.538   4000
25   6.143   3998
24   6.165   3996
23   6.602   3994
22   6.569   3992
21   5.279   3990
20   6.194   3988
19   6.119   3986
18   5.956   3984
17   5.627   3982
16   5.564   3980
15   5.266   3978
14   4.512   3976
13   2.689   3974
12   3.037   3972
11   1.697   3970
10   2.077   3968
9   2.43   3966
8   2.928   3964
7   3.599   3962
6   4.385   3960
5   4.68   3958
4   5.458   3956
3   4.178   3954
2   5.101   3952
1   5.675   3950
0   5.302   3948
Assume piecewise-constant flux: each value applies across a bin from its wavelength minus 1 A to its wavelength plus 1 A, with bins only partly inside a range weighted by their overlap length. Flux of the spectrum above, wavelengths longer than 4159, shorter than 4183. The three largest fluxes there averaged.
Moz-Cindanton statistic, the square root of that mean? 2.68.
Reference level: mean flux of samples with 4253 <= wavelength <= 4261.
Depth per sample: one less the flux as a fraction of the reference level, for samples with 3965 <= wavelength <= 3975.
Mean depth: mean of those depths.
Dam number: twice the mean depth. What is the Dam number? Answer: 1.34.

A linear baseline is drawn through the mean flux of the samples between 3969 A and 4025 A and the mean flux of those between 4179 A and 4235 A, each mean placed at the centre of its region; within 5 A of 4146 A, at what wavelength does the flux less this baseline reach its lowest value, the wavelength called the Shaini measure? 4142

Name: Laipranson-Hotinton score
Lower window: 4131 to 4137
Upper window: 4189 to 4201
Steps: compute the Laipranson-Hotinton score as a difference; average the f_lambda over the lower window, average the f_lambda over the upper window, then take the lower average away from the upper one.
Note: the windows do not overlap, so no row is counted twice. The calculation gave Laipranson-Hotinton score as 0.14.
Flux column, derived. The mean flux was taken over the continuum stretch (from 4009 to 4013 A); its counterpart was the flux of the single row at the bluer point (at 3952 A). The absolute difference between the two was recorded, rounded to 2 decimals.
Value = 1.69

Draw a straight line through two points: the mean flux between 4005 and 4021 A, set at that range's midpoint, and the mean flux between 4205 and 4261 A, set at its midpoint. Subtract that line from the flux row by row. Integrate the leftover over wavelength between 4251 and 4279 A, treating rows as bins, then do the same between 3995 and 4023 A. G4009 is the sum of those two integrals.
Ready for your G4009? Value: -5.5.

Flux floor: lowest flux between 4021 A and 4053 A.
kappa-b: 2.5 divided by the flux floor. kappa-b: 0.408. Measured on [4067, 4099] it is 0.460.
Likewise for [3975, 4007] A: 0.554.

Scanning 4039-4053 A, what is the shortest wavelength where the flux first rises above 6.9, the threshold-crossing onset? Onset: 4040 A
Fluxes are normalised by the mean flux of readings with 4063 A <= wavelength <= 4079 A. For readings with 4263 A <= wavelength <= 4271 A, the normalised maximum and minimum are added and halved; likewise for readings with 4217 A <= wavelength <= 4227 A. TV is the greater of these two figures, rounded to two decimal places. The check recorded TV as 1.18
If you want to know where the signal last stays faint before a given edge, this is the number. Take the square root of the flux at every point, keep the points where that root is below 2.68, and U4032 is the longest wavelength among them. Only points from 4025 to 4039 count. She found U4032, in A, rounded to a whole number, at 4038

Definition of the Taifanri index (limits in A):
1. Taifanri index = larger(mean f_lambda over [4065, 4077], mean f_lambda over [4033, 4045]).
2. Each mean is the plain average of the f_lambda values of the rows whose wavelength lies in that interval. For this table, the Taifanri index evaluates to 6.9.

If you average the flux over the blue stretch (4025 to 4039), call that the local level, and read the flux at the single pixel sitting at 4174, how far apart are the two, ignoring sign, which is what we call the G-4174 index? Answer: 0.5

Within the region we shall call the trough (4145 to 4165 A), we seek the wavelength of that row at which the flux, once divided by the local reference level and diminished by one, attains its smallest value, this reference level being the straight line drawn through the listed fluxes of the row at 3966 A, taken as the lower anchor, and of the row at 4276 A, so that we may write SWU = 4156 A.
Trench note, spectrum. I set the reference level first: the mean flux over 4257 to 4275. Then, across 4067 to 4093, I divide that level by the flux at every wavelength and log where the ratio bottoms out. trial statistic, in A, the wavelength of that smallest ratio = 4090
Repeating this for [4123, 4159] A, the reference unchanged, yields 4124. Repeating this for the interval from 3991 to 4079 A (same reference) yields 4052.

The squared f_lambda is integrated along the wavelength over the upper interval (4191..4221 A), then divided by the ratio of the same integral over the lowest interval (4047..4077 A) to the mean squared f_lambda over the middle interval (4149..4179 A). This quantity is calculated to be 53.2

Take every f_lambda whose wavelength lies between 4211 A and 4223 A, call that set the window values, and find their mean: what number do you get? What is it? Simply 7.46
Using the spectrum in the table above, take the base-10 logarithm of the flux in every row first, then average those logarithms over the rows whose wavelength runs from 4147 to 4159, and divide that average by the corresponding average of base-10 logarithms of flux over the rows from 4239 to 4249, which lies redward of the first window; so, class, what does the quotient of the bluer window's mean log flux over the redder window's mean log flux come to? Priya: 0.91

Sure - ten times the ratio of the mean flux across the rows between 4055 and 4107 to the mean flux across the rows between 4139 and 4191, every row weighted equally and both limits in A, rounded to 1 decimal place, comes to 9.8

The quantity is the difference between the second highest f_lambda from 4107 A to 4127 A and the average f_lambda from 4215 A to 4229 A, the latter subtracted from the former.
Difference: 0.3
